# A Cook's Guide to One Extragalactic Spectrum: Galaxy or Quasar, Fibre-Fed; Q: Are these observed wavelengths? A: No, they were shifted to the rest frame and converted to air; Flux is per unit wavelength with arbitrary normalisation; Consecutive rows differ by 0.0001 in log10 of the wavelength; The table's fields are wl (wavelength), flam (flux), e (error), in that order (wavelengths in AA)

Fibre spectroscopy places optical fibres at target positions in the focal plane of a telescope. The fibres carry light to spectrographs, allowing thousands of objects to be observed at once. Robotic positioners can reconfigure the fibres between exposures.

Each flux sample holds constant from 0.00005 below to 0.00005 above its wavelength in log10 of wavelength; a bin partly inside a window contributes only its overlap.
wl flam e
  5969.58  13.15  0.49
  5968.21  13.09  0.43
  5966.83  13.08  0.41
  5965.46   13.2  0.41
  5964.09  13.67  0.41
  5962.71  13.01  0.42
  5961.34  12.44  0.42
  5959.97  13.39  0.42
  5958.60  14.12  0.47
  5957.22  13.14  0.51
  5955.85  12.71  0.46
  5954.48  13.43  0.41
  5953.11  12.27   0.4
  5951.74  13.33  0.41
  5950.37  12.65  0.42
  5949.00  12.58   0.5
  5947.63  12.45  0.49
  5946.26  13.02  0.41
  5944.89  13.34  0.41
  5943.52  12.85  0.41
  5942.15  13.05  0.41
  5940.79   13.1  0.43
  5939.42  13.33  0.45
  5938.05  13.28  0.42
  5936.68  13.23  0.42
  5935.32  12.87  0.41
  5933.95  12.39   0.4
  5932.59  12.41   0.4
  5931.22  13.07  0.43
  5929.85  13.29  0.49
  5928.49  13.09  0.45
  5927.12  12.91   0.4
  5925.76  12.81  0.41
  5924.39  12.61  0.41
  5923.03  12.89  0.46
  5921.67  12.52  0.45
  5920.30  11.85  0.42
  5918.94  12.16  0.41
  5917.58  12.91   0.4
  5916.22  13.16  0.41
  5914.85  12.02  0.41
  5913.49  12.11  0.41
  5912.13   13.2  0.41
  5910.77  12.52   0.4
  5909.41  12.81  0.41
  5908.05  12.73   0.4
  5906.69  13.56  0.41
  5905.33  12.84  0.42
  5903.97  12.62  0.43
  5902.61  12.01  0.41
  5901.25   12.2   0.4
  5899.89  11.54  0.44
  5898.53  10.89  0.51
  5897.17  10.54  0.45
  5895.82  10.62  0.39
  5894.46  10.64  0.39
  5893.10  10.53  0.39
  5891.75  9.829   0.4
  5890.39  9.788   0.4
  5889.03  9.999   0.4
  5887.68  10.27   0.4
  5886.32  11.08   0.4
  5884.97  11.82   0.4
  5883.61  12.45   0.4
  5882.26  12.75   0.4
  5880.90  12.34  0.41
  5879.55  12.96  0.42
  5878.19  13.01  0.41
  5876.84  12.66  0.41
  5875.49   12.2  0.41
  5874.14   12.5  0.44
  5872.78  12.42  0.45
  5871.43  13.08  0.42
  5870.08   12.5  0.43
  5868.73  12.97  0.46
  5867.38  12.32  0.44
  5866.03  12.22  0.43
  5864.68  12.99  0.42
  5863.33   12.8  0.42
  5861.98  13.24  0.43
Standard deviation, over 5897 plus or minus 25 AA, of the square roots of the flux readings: 0.15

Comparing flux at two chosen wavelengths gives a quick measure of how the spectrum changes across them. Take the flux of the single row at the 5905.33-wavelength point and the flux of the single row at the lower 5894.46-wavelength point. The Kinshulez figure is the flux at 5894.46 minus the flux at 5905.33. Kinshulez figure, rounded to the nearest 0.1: -2.2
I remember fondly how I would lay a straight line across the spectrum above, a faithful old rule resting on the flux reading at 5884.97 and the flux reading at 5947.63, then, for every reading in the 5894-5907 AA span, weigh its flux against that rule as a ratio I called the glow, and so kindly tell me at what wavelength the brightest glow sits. 5906.69 AA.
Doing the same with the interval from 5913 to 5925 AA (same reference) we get 5916.22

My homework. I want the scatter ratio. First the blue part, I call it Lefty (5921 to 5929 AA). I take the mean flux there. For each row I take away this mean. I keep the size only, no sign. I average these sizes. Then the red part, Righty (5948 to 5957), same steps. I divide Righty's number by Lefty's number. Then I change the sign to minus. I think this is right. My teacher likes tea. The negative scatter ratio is -2.3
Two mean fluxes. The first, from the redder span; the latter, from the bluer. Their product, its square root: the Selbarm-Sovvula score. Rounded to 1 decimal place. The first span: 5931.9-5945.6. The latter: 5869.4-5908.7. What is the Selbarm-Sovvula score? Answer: 12.4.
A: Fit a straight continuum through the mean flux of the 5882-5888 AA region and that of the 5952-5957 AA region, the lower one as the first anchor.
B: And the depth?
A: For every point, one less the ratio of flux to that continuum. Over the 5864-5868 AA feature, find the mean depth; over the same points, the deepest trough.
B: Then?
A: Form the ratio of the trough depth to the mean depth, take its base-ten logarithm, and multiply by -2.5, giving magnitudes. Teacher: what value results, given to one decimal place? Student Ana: 0.3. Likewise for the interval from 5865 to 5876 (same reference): 0.5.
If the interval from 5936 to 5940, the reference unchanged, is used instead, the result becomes 0.0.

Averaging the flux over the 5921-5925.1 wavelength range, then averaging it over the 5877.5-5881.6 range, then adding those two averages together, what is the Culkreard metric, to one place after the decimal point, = 25.4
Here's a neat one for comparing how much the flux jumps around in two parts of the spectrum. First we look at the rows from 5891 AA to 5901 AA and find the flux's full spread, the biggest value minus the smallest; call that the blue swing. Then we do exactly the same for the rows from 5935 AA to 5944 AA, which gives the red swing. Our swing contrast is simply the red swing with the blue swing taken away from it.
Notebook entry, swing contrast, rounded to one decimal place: -1.2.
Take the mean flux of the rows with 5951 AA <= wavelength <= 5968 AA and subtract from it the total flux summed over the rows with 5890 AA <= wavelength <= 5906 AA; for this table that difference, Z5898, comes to -120.9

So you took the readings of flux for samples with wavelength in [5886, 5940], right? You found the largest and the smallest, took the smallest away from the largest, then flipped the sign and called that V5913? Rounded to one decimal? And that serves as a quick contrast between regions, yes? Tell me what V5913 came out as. -3.8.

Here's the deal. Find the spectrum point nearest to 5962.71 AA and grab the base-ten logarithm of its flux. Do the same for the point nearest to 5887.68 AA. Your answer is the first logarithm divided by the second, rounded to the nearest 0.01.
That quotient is 1.10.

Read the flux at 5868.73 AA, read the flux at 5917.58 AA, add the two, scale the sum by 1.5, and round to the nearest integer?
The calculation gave 39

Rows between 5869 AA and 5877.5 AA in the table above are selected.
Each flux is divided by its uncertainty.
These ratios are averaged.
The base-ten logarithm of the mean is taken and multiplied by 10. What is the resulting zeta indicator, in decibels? 14.7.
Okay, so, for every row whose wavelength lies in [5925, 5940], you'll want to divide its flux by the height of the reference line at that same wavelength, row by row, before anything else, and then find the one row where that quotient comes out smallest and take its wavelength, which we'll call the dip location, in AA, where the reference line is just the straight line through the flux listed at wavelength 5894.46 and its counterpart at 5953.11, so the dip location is 5933.95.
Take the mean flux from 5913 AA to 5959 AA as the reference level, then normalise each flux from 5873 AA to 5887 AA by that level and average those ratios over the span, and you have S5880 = 0.96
